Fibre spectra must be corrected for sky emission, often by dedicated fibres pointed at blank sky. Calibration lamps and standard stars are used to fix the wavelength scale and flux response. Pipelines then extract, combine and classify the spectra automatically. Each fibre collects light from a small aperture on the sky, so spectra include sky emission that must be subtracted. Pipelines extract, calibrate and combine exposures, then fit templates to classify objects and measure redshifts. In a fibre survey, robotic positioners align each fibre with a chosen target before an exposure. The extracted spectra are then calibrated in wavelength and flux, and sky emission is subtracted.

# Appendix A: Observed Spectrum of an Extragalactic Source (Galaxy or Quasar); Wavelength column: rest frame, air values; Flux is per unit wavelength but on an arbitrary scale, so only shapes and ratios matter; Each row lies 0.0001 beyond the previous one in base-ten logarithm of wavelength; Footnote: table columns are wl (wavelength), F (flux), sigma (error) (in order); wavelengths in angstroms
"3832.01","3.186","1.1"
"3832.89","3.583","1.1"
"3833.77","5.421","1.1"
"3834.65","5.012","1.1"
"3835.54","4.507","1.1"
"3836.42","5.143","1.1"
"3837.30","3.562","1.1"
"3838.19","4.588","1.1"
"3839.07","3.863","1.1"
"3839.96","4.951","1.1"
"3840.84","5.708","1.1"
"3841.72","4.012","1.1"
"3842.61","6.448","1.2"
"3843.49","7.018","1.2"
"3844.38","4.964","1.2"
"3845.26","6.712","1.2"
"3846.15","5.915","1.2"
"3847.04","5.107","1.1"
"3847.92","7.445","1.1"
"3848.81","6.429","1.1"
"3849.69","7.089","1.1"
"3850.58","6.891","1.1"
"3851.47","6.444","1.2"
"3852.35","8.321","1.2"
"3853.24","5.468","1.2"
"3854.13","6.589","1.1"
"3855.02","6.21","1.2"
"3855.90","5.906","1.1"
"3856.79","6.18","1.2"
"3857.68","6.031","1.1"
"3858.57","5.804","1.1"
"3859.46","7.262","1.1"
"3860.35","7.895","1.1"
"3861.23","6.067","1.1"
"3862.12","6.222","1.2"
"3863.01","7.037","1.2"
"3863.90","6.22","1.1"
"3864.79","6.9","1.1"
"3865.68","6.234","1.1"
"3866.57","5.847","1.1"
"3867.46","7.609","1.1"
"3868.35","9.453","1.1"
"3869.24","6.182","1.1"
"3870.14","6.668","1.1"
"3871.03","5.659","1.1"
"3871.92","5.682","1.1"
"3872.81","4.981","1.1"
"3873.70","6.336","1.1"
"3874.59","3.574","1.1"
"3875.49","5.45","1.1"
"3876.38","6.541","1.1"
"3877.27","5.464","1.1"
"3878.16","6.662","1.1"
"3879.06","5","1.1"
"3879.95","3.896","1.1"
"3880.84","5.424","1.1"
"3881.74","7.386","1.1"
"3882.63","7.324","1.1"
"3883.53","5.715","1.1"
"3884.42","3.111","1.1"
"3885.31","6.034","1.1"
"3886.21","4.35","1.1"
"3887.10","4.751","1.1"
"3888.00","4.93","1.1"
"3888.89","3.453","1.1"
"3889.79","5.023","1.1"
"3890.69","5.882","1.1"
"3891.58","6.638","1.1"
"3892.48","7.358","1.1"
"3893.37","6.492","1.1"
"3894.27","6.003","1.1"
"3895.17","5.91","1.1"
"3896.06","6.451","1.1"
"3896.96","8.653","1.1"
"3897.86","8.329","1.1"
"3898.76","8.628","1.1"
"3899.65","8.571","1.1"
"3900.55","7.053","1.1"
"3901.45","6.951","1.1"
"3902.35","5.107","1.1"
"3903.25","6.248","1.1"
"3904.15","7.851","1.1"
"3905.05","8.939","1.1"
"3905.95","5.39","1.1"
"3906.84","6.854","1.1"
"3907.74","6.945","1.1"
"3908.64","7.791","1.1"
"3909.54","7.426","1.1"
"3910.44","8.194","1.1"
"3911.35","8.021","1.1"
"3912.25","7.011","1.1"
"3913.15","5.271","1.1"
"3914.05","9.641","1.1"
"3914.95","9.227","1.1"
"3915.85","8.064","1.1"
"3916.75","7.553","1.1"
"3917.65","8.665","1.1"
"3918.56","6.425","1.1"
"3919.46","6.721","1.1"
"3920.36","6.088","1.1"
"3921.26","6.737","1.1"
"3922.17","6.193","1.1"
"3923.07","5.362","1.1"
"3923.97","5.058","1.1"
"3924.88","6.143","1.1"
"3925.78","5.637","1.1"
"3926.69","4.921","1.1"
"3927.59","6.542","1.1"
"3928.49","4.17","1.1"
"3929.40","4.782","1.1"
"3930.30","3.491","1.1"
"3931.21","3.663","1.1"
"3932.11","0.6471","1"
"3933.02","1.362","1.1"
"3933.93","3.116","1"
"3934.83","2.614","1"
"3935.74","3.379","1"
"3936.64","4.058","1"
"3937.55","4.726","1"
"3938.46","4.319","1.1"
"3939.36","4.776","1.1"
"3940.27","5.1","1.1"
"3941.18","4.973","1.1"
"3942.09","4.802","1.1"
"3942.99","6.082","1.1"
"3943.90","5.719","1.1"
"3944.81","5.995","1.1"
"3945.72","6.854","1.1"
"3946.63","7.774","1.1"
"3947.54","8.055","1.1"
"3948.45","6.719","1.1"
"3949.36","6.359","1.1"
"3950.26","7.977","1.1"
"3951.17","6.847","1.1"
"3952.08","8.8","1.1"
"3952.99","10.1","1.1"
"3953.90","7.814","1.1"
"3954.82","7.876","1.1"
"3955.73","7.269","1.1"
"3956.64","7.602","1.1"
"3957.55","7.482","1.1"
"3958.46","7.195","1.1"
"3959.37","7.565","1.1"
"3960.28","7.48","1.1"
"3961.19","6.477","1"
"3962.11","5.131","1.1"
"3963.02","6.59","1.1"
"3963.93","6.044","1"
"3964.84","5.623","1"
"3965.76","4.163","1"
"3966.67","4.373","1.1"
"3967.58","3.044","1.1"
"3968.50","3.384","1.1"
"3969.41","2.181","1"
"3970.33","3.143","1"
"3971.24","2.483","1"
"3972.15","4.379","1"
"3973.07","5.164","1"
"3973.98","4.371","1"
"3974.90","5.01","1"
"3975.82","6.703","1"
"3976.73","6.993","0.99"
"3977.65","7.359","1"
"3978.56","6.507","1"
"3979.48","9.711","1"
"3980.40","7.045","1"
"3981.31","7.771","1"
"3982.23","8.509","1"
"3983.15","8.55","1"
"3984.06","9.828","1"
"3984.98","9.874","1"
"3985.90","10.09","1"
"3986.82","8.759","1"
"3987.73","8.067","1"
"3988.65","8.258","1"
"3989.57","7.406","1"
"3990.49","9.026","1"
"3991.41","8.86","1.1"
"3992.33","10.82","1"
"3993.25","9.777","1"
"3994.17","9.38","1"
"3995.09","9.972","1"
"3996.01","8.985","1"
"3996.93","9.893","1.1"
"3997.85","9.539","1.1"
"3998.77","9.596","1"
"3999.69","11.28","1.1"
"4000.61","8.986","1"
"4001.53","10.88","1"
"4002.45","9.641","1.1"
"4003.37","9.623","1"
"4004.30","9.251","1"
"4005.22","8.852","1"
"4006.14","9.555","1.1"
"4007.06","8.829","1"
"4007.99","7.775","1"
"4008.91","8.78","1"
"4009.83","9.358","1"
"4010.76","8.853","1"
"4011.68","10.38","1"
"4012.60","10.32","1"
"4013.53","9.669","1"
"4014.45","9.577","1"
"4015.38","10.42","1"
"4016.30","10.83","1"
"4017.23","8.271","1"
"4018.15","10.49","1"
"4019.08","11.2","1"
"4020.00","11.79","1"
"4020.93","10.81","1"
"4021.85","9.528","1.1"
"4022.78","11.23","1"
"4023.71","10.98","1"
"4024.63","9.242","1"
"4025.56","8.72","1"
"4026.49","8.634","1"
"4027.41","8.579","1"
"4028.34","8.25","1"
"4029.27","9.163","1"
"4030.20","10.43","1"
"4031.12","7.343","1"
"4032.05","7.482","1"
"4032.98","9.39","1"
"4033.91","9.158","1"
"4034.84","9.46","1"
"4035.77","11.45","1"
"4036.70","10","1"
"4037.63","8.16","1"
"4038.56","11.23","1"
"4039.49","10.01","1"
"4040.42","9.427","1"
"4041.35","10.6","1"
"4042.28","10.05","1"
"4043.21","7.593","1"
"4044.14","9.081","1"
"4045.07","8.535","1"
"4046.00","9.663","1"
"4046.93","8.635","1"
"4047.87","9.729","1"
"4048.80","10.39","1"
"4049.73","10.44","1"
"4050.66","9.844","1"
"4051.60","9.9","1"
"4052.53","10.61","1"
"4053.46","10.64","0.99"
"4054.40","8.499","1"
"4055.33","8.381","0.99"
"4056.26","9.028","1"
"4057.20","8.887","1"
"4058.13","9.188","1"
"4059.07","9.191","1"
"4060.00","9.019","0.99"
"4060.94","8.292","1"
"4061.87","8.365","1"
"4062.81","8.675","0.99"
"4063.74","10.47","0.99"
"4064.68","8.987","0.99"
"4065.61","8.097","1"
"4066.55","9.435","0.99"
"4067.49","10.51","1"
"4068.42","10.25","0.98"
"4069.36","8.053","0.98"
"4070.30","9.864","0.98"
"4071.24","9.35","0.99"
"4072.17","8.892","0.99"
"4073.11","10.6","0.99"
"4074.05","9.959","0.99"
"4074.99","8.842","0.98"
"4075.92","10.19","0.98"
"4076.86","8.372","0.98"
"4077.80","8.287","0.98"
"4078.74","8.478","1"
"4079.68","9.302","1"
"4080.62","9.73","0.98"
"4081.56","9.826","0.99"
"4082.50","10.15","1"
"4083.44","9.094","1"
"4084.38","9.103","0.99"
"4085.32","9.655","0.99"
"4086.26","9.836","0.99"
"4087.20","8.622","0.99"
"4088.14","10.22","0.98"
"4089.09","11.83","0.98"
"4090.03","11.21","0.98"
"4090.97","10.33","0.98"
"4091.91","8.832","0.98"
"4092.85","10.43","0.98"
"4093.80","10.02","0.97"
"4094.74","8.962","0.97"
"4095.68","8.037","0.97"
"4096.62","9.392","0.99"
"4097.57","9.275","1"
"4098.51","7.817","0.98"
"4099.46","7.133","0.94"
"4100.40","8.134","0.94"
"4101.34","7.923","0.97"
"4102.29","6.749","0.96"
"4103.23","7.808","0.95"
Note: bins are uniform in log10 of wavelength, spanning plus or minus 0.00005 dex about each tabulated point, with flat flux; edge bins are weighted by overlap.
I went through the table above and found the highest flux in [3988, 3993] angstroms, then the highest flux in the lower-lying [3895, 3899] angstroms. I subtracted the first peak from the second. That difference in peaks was -2.2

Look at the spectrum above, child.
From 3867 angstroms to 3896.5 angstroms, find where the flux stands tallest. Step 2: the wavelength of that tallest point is 3868.35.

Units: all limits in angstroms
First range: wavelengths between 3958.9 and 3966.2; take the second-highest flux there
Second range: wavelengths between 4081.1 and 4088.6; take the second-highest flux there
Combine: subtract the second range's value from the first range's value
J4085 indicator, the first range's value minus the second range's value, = -3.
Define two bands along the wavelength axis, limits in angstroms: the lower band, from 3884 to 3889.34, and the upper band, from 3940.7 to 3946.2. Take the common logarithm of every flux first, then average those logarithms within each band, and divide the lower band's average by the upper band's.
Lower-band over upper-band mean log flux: 0.84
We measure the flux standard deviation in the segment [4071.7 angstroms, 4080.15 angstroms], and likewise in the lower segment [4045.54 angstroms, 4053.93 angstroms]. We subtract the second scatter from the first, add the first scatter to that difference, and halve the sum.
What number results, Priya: 0.5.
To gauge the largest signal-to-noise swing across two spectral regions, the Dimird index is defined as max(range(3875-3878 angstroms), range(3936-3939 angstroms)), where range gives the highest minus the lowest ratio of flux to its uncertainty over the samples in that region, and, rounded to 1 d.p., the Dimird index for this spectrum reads 1.0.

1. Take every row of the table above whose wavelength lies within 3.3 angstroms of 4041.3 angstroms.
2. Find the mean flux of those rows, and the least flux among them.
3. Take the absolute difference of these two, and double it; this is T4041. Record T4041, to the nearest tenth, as 4.2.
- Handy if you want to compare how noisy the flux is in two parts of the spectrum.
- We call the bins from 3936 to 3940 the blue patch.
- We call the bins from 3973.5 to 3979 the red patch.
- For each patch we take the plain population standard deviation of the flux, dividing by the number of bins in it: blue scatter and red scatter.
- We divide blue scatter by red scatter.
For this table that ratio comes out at 0.27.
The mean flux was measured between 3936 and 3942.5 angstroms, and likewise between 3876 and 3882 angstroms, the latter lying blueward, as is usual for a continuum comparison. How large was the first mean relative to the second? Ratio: 0.81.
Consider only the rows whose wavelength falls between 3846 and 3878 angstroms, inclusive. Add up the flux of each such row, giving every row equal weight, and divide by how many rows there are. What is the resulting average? 6.4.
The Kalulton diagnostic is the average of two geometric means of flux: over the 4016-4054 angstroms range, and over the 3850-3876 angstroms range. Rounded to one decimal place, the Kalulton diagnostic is 8.0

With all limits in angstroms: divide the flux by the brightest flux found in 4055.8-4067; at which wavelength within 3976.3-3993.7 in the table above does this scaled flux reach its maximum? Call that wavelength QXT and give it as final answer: 3992.33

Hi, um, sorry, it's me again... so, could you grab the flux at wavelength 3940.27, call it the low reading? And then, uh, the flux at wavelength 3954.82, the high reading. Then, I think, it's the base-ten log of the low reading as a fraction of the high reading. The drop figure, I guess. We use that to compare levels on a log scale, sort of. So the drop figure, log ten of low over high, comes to -0.19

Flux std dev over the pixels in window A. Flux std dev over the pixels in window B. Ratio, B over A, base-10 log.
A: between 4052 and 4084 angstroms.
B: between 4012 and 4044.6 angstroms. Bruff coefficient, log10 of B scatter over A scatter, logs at 0.16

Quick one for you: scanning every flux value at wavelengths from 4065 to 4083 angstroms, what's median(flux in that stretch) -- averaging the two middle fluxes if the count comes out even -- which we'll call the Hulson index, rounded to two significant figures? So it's 9.4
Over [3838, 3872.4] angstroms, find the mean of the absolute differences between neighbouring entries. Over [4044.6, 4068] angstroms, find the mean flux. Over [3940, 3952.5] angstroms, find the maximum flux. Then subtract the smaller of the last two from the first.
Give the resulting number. -8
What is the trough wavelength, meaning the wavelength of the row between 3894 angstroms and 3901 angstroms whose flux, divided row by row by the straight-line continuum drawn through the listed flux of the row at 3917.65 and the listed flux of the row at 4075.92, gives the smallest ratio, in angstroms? 3895.17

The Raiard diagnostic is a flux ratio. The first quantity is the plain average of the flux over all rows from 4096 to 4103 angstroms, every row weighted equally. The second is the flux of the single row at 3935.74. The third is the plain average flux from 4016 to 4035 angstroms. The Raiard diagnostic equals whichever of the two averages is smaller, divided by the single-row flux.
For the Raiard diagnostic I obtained 2.4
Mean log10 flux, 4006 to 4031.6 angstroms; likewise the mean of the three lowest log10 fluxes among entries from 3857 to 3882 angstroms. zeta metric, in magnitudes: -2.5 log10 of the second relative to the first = 0.51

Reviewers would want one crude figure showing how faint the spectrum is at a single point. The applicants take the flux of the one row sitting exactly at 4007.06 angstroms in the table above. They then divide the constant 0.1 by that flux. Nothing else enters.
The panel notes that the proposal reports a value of 0.0113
